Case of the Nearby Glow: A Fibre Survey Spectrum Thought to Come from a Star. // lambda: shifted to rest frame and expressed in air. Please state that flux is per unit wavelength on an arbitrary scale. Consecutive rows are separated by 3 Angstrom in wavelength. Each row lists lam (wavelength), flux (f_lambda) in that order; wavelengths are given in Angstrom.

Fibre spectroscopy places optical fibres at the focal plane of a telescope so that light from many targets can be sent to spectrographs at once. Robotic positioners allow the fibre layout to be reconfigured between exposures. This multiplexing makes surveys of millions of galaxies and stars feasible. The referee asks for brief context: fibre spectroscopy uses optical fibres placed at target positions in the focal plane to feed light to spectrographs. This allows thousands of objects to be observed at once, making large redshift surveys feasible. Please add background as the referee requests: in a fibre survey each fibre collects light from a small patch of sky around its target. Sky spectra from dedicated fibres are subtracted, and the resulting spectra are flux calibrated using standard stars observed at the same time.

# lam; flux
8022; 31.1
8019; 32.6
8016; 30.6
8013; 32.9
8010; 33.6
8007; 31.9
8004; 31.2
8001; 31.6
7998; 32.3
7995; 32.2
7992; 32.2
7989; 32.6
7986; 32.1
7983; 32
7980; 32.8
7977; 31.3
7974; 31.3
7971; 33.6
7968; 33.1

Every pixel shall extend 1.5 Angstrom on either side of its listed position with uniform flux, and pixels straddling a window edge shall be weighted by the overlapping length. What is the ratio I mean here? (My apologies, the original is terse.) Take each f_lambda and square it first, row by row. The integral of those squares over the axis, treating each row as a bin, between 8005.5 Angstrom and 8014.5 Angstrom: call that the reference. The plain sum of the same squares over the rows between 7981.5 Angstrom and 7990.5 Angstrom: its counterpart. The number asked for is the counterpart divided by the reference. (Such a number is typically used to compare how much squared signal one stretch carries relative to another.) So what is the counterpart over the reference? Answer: 0.322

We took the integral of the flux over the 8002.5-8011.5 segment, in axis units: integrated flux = 290.1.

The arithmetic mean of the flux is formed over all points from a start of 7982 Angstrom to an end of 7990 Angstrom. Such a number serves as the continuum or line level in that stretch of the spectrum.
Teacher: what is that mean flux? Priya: 32.2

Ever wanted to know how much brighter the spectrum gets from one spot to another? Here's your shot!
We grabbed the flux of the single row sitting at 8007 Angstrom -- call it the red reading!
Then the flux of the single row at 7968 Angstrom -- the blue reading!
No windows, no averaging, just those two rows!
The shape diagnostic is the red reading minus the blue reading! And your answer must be -1.2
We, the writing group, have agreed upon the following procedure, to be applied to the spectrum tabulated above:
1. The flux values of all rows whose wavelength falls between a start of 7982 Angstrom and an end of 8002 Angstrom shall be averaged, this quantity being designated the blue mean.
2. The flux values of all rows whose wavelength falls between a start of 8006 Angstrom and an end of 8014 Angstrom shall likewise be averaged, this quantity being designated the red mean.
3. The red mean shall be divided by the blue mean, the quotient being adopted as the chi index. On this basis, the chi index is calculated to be 1.02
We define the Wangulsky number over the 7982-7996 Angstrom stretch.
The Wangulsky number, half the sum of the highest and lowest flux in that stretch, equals 32.3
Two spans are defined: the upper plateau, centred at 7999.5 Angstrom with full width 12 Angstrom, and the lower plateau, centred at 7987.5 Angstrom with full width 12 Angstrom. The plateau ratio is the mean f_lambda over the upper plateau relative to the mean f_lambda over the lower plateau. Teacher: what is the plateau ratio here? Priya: 0.99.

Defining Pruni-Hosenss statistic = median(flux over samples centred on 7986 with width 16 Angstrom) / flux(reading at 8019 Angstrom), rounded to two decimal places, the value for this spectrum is 0.99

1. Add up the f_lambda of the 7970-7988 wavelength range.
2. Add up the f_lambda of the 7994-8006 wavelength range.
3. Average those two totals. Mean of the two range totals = 160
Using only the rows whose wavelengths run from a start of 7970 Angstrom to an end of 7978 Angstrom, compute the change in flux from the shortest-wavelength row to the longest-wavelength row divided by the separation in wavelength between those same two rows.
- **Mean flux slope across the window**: -0.38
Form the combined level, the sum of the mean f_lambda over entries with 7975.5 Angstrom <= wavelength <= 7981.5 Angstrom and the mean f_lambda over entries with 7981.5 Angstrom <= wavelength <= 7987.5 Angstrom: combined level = 64.1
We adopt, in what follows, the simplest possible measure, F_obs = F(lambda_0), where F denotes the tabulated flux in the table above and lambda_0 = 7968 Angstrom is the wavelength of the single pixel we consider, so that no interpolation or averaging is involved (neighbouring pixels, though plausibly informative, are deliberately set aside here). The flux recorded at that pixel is 33.1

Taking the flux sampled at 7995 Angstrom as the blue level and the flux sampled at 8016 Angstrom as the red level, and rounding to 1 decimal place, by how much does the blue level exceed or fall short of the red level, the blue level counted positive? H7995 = 1.6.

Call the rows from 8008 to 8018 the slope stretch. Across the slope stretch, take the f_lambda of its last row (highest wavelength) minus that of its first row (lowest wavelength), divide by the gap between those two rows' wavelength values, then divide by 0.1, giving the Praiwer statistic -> -5.0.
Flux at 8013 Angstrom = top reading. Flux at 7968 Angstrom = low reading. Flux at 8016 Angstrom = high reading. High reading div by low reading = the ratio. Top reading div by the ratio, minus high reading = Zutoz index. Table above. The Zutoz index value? 5.0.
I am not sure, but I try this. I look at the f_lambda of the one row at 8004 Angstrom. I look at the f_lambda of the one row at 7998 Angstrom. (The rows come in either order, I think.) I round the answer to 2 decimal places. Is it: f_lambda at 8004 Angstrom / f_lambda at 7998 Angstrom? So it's 0.97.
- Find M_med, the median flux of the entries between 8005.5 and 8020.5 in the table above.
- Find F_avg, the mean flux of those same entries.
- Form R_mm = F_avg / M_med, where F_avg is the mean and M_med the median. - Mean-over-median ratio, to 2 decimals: 0.99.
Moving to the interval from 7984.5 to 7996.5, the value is 1.00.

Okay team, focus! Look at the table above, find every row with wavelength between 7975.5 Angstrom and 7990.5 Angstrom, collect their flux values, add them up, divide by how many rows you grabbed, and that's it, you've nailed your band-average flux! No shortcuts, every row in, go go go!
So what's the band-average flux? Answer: 32.2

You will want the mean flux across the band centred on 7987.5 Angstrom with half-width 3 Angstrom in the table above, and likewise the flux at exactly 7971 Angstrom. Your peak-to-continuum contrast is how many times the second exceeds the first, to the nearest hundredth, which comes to 1.04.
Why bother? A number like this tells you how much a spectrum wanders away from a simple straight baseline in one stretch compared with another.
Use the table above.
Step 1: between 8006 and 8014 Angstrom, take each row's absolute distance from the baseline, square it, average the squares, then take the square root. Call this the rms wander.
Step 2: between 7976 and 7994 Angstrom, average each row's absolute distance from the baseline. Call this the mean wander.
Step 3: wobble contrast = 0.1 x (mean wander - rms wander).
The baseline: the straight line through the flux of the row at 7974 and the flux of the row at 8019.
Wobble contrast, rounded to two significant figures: -0.021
